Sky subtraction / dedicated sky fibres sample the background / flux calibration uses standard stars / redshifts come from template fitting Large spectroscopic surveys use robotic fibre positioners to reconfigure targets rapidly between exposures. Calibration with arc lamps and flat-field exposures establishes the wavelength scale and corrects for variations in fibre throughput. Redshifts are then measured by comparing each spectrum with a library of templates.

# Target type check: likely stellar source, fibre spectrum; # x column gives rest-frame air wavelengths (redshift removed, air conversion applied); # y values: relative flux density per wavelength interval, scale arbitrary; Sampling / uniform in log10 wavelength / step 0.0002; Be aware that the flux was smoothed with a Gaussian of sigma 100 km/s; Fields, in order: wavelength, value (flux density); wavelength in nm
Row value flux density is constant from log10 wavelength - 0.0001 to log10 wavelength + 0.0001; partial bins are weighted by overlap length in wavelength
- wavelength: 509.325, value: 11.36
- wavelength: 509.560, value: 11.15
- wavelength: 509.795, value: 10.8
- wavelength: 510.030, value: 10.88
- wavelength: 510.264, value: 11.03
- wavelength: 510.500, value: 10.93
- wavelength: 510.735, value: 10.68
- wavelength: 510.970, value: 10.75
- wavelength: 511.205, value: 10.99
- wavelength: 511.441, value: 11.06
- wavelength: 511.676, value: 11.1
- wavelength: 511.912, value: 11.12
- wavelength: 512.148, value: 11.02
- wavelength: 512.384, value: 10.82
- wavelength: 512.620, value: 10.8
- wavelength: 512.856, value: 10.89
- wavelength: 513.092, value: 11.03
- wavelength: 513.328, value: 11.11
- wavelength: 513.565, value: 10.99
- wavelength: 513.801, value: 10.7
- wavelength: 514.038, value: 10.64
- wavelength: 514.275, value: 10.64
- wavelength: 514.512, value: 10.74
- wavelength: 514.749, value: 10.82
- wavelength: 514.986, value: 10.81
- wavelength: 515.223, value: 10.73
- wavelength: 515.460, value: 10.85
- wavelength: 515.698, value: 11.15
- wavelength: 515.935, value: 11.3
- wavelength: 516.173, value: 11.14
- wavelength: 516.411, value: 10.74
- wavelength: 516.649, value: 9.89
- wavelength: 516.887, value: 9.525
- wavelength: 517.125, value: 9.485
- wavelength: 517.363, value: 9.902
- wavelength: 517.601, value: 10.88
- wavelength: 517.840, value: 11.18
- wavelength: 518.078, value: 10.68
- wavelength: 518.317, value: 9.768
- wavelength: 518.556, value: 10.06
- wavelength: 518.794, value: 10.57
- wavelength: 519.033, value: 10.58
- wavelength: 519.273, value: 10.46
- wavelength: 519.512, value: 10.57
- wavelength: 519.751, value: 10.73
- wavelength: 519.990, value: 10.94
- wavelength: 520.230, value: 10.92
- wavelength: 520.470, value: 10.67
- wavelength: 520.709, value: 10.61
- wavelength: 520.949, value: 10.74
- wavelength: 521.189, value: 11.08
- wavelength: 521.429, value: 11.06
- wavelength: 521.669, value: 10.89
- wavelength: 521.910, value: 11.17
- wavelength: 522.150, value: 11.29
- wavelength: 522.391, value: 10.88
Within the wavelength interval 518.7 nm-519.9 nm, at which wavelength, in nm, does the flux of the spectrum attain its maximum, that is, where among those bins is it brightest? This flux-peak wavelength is 519.751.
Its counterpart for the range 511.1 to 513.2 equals 511.912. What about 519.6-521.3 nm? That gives 521.189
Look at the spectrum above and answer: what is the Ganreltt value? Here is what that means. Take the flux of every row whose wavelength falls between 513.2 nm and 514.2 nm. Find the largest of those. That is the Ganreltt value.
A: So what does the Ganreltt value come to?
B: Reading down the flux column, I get 11.11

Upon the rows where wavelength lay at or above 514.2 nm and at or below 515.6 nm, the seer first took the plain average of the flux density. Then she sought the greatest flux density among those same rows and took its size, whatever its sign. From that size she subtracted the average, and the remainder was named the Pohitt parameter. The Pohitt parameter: 0.08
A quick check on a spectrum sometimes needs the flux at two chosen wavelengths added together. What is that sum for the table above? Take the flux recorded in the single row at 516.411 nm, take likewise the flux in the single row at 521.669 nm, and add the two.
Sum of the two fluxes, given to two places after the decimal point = 21.63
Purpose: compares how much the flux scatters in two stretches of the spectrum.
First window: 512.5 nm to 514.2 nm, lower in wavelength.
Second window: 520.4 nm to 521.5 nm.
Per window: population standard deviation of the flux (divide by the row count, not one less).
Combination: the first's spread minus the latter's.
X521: 0.0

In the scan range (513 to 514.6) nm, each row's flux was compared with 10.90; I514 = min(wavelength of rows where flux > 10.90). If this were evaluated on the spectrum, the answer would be 513.092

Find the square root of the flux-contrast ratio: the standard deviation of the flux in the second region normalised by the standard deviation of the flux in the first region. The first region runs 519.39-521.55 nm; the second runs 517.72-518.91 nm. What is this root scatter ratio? 1.7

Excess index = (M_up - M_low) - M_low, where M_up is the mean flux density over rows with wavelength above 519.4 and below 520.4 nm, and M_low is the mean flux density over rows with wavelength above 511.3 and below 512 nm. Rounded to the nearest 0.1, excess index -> -11.4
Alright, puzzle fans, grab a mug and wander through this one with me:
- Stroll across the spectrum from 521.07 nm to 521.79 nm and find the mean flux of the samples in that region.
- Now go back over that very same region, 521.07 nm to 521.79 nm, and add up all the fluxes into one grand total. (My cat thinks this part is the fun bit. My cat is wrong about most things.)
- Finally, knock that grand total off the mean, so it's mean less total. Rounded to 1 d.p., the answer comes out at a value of -22.0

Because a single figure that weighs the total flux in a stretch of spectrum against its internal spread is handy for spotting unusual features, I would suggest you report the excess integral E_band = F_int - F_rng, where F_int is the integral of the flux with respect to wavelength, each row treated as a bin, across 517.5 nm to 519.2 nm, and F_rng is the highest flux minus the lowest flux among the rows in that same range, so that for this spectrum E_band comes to 16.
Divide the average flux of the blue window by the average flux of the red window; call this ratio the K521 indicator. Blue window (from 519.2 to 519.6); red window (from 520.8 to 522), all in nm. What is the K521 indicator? 0.96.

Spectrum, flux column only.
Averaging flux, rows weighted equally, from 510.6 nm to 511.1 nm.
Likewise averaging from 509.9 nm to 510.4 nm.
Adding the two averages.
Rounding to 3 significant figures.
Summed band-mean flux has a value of 21.7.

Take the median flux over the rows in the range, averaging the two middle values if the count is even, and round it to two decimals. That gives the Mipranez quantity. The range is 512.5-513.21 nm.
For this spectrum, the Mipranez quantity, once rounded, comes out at 10.89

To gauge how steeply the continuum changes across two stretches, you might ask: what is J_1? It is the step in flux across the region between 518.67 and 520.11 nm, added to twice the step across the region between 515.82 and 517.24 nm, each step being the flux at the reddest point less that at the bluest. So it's -3.3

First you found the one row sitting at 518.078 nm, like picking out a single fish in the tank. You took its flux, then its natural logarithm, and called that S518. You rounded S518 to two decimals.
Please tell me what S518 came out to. 2.37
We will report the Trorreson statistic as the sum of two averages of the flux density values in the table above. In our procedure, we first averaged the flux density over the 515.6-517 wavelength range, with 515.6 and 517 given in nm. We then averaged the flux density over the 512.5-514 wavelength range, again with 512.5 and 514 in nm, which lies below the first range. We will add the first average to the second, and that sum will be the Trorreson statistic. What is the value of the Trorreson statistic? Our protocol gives 21.5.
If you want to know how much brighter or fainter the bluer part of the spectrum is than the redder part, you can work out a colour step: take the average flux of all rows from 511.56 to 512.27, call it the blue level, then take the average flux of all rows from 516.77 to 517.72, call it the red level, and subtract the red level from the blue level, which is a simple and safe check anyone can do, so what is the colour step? 1.1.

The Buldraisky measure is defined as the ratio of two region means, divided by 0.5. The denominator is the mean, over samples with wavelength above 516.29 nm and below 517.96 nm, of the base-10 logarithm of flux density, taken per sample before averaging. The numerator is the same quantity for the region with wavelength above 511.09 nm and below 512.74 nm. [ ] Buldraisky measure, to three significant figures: 2.06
